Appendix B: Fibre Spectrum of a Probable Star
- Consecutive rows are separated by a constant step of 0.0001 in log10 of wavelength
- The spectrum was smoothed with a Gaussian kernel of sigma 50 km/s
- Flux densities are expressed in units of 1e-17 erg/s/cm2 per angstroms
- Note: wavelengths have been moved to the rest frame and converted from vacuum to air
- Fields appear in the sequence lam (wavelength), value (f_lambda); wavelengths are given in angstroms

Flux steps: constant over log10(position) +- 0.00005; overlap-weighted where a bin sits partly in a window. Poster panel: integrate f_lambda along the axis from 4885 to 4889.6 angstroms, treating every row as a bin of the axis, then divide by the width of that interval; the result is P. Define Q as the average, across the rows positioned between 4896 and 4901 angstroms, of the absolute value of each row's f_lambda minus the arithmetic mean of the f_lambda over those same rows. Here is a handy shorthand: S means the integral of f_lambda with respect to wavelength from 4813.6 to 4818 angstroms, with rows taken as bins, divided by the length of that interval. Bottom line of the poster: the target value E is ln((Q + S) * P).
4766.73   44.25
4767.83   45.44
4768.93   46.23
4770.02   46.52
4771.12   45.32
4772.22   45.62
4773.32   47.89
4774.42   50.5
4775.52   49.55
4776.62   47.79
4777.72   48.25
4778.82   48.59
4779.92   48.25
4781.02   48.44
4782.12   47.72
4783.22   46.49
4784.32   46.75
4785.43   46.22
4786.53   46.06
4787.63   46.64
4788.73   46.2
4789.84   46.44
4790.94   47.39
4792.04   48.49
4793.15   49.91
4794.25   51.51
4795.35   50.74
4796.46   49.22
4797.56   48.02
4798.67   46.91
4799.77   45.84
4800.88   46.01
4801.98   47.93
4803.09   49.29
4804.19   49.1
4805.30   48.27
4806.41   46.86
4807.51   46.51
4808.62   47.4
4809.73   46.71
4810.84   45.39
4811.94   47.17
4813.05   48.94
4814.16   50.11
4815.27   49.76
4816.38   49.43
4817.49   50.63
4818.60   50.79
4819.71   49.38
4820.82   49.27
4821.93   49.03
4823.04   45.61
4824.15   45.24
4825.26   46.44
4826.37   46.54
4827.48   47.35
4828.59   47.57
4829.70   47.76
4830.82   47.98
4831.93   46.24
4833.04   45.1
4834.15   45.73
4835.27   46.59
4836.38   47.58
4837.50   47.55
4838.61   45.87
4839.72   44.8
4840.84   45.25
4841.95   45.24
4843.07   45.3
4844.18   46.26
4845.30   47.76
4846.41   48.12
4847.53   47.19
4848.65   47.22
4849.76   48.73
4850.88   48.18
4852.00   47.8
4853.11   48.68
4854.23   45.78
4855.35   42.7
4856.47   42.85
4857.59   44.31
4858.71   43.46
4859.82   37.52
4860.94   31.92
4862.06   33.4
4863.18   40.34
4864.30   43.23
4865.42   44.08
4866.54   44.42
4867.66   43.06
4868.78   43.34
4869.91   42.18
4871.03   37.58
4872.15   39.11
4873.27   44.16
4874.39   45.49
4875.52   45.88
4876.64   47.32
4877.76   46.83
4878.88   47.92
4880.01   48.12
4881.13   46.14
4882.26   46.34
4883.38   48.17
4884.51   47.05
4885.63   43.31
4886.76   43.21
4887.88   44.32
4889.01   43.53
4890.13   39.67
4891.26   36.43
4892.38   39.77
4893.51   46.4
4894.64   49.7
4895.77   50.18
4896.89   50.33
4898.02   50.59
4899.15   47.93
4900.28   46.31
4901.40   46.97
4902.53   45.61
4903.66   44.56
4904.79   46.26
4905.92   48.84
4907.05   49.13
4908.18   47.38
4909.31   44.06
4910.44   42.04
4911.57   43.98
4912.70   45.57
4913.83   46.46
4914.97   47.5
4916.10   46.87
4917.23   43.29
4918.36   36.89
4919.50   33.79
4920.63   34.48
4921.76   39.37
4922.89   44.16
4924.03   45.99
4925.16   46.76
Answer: 7.72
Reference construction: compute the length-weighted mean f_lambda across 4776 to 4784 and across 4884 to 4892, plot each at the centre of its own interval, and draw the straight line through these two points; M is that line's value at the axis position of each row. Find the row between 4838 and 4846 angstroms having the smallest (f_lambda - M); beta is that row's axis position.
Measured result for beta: 4839.72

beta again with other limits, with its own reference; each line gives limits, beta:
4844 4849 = 4844.18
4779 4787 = 4786.53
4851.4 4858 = 4855.35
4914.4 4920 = 4919.50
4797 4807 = 4799.77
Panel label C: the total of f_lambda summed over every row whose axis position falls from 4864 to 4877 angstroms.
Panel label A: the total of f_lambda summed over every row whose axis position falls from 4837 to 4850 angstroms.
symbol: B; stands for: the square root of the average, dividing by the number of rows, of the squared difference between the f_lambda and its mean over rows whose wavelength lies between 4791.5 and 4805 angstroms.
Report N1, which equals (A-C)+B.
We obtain 41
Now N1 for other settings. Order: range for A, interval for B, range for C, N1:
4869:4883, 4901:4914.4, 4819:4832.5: -29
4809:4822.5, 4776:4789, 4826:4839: 26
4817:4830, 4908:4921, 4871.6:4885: 28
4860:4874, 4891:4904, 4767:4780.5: -79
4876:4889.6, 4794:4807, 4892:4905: -11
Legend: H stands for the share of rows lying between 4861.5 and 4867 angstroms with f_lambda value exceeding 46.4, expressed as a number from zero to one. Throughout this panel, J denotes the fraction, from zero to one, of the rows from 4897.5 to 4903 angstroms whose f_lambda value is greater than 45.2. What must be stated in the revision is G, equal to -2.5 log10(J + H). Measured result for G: 0.00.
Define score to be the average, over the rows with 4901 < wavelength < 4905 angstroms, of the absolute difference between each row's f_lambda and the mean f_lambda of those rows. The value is 0.8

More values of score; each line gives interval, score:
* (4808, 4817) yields 1.4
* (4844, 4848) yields 0.6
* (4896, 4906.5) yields 1.7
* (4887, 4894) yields 3.1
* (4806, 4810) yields 0.3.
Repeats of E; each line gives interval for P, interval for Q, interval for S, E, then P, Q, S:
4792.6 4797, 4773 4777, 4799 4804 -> 7.80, 50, 1.1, 47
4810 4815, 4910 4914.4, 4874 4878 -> 7.74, 48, 1.5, 46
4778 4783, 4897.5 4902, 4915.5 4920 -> 7.60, 48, 1.3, 40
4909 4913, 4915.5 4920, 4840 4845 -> 7.70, 44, 4.9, 46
